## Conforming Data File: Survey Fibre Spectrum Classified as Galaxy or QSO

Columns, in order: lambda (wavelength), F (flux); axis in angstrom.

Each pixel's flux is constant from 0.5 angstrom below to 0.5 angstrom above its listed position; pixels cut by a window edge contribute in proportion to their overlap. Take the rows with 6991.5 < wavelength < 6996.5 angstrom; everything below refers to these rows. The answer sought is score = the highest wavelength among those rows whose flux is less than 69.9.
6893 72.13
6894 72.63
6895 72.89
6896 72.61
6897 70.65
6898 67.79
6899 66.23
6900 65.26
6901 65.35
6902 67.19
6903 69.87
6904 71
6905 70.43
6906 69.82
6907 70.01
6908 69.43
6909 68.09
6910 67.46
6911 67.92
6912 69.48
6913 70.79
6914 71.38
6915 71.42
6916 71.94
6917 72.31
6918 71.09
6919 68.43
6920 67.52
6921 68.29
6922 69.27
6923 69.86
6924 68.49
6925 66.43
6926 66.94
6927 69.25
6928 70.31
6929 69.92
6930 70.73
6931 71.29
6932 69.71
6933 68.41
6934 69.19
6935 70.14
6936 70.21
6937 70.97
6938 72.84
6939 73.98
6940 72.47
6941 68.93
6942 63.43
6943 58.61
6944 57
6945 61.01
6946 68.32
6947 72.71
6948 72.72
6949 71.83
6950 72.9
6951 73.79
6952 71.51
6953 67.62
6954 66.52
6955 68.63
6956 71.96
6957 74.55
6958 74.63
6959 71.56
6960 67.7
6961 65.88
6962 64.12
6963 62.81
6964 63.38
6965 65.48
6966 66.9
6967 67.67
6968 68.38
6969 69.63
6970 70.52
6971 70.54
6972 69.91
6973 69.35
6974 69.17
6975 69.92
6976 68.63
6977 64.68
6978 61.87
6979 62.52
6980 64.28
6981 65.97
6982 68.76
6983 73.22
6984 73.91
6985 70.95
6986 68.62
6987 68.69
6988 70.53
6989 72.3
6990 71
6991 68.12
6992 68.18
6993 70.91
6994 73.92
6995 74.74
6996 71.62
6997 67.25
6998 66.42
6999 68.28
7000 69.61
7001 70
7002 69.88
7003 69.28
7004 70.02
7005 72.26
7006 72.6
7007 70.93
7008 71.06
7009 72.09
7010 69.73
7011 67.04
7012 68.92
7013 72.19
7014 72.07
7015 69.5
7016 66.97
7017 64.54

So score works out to 6992 angstrom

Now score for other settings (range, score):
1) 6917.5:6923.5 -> 6923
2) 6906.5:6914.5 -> 6912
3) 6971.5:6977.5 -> 6977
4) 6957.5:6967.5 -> 6967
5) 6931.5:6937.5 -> 6934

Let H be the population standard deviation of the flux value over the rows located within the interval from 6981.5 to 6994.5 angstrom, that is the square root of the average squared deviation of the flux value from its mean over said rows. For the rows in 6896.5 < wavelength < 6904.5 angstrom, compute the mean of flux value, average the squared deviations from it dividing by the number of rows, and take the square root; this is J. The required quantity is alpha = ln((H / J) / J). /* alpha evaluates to -0.8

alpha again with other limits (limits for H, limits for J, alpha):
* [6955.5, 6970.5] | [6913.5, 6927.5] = 0.1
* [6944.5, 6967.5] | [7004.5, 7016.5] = 0.1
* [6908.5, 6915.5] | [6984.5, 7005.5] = -1.0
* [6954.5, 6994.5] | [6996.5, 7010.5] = 0.1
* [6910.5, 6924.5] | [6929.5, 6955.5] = -2.5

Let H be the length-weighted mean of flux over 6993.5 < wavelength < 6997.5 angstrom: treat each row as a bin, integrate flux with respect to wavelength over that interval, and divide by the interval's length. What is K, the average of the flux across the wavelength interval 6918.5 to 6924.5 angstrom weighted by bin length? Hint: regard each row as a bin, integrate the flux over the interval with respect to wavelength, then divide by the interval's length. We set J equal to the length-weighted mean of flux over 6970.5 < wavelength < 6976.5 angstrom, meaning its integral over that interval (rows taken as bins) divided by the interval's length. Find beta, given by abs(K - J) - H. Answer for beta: -70.9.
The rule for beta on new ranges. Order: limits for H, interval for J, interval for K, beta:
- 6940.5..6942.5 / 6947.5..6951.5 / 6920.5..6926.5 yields -61.6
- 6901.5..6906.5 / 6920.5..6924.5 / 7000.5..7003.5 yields -68.9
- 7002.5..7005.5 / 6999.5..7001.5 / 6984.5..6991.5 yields -70.3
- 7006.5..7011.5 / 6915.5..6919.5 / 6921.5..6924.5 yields -68.4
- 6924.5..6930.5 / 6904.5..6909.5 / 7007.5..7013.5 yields -68.3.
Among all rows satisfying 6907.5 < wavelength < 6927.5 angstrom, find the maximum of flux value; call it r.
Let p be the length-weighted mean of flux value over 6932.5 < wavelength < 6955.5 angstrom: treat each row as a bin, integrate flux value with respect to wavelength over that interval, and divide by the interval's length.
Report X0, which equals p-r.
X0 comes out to -3.5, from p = 68.9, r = 72.31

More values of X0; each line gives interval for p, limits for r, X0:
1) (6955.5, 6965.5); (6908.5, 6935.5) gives -4.1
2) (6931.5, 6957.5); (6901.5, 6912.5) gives -1.8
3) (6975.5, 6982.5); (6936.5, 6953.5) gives -8.7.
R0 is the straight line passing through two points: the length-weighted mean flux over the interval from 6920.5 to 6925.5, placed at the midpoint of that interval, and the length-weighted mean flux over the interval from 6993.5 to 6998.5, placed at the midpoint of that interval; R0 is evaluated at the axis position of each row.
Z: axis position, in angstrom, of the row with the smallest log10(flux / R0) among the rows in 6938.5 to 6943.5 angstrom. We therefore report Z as 6943 angstrom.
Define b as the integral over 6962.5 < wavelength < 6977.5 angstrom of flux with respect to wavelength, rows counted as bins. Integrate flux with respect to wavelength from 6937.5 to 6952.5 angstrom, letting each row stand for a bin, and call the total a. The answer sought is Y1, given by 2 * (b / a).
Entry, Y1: 1.97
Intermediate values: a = 1032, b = 1017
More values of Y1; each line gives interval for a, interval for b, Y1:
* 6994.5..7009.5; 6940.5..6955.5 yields 1.92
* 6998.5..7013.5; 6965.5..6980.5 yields 1.92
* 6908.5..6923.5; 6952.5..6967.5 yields 1.95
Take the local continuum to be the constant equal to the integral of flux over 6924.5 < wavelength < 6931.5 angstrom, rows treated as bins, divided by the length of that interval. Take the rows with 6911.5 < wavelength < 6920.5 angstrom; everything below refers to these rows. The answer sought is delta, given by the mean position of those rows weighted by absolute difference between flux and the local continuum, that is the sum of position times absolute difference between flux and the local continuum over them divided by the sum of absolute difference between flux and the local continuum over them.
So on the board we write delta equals 6916.3 angstrom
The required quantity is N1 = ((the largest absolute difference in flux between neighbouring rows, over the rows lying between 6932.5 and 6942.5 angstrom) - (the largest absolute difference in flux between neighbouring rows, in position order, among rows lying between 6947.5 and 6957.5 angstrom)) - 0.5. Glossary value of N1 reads 1.1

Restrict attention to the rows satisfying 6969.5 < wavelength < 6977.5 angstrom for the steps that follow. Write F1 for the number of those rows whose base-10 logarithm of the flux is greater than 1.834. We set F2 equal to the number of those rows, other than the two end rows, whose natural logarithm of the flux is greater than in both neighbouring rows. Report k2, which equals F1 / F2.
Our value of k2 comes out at 3.5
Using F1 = 7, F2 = 2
